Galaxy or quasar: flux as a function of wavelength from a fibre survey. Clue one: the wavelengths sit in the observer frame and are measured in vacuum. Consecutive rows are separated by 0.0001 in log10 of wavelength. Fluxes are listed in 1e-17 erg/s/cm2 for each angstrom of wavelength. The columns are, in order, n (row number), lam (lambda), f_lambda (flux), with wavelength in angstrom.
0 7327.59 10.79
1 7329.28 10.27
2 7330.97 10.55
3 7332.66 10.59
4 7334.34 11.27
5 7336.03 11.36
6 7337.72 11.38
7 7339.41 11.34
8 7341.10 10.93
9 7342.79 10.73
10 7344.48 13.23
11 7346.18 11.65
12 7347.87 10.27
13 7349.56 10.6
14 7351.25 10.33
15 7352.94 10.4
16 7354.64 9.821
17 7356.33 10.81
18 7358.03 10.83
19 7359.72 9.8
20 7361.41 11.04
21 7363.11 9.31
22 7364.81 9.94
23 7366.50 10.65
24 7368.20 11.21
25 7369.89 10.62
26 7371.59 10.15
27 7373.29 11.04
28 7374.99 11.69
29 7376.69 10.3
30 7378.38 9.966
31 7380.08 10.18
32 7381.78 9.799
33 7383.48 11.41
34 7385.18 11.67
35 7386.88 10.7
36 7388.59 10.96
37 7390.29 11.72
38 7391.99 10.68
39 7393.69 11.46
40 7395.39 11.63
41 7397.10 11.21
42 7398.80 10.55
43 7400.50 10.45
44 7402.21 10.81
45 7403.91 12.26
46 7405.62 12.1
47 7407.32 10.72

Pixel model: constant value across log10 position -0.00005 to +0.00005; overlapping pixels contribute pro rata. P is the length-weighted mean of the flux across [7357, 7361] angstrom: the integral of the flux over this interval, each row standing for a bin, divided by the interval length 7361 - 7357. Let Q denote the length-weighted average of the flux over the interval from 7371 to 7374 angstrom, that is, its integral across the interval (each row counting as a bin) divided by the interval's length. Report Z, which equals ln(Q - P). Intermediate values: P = 10.4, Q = 10.6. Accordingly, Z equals -1.72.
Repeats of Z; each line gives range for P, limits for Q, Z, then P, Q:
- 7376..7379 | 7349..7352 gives -1.21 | 10.2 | 10.5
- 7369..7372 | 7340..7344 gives -0.45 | 10.4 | 11.1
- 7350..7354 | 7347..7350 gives -2.54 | 10.4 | 10.4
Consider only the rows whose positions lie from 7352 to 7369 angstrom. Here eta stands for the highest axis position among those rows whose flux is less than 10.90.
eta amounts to 7366.50 angstrom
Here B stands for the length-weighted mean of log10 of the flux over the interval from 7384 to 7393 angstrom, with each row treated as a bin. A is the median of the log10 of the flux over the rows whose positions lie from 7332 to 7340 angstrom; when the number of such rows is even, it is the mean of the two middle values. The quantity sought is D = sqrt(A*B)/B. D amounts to 1.00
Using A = 1.05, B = 1.05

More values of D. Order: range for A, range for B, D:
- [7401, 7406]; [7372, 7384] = 1.03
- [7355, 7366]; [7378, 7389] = 0.99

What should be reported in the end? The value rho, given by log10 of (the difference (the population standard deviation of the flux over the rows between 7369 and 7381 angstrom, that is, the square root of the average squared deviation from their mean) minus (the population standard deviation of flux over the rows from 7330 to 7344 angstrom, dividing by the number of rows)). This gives -0.64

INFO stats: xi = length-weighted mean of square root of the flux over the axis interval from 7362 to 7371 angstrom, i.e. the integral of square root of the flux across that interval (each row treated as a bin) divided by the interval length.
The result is 3.22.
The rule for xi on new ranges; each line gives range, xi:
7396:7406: 3.34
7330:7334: 3.27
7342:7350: 3.36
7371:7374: 3.25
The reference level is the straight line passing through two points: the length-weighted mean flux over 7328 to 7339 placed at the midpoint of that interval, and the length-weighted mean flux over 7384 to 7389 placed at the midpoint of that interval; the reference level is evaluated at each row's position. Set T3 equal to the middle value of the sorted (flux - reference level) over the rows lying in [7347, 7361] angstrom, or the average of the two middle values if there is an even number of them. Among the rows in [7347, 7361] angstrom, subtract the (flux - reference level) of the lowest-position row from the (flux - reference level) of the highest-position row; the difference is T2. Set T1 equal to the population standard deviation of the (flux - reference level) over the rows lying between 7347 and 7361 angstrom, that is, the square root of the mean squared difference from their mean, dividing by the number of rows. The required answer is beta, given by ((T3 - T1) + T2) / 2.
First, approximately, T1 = 0.4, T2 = -0.5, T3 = -0.6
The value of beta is -0.8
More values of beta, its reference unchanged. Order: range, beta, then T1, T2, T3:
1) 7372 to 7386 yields -0.3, 0.7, 0.6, -0.4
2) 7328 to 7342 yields 0.2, 0.4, 0.6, 0.2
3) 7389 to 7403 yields -0.8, 0.5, -1.0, -0.2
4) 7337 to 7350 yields -0.7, 0.9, -0.8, 0.2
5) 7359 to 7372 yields -0.5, 0.6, 0.3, -0.7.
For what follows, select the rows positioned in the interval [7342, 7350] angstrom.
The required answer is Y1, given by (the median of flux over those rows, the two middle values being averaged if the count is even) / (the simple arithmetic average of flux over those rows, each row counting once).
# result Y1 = 0.95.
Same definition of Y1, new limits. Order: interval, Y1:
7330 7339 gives 1.02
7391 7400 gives 1.01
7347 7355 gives 1.00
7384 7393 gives 0.98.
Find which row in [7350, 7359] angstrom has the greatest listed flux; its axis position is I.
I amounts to 7358.03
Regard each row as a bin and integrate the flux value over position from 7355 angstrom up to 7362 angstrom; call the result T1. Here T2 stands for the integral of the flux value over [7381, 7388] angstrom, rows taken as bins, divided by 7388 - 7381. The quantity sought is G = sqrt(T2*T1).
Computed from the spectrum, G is 28.4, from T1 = 73.9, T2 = 10.9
